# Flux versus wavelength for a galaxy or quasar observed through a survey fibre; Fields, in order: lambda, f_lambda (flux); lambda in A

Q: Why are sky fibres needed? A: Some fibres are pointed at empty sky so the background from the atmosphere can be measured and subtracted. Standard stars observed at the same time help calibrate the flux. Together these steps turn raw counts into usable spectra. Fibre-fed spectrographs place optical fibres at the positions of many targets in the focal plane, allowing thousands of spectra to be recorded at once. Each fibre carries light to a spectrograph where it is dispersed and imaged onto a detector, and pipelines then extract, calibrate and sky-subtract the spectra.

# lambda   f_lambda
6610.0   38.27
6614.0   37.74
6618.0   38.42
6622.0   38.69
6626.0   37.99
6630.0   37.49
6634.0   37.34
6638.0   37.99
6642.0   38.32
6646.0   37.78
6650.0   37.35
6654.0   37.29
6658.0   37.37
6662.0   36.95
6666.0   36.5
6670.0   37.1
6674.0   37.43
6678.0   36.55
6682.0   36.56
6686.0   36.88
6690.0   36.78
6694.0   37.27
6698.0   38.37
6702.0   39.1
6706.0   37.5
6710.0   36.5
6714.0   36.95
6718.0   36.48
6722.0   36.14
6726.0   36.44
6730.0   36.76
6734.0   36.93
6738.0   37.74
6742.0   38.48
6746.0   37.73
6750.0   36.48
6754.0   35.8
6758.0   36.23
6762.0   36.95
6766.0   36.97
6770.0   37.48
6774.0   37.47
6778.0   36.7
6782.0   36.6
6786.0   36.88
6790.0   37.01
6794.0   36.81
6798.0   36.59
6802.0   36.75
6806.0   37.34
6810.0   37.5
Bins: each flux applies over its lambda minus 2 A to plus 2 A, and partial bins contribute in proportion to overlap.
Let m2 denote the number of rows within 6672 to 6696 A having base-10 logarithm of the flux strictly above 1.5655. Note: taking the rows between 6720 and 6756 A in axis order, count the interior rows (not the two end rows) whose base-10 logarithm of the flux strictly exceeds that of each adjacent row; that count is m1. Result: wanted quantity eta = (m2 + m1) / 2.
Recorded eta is 2.5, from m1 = 1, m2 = 4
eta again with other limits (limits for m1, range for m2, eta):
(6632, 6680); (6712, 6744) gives 3.5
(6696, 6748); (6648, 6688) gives 5.0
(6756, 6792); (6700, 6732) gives 2.0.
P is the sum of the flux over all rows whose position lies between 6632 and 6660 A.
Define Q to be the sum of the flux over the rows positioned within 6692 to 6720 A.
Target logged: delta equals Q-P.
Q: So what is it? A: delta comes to -1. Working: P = 263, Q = 262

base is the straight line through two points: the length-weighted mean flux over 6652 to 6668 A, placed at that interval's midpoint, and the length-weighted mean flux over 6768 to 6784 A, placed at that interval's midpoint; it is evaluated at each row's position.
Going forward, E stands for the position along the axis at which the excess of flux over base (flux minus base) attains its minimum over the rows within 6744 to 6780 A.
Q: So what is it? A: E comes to 6754.0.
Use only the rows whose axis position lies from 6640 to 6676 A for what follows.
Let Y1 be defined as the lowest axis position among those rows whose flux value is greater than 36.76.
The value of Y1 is 6642.0 A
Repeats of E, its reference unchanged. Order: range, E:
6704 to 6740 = 6722.0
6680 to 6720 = 6718.0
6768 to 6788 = 6782.0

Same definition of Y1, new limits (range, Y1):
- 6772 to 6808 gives 6774.0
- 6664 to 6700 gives 6670.0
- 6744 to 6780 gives 6746.0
